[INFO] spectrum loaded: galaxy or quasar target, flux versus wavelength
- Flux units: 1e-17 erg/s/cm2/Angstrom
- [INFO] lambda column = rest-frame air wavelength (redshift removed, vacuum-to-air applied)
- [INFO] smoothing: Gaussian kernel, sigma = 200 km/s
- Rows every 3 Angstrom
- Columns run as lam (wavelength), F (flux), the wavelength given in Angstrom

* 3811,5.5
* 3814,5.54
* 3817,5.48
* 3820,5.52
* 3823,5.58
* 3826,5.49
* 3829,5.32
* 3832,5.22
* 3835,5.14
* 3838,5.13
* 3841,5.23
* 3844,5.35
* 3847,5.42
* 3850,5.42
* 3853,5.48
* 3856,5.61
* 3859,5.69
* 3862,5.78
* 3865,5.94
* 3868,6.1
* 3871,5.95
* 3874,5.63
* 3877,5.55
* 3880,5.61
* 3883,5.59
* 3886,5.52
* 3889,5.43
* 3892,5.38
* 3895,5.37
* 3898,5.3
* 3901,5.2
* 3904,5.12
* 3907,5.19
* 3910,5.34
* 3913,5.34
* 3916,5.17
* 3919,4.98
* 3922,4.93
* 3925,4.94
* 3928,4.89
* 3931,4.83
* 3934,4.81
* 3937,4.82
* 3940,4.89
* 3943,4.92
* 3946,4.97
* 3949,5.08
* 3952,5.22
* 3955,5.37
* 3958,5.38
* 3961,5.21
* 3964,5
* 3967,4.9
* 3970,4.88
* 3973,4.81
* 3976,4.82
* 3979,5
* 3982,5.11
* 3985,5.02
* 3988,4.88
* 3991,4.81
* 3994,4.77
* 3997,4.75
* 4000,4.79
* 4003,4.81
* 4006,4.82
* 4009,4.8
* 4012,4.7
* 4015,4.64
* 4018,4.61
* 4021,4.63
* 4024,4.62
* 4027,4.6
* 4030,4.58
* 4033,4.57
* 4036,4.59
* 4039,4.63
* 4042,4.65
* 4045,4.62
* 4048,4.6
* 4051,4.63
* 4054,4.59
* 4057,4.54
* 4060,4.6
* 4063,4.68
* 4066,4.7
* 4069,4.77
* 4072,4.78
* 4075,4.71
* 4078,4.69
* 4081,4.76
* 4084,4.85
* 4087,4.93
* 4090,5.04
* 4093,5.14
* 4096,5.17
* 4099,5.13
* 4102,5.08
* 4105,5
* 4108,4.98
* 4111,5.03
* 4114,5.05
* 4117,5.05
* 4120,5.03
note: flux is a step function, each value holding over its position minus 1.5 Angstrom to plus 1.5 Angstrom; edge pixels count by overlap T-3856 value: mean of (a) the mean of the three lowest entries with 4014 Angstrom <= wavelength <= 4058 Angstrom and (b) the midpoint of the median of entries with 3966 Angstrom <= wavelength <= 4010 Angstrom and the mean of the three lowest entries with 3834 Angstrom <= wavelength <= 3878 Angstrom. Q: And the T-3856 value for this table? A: 4.78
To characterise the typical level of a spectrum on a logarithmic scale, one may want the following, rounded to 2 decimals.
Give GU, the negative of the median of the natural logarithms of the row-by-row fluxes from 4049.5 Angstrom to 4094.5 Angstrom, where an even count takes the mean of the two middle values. -1.55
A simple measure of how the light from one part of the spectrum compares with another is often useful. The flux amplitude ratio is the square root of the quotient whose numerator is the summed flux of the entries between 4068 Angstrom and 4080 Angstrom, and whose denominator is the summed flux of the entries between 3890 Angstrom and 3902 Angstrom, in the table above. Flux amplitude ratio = 0.94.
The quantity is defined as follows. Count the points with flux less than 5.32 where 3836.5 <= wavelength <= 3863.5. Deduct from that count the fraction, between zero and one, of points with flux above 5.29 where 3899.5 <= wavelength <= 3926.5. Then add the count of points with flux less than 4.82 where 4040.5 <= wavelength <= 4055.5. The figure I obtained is 6.8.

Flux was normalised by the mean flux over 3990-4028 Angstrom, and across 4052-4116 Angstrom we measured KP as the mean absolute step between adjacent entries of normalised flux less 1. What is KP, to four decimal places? 0.0119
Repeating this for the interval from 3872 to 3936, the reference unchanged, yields 0.0148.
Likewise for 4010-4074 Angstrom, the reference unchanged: 0.0070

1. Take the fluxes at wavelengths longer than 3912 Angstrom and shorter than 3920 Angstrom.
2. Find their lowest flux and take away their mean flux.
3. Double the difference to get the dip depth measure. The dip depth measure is -0.367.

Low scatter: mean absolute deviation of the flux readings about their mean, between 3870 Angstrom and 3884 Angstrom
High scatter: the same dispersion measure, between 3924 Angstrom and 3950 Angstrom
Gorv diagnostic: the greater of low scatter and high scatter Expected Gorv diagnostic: 0.11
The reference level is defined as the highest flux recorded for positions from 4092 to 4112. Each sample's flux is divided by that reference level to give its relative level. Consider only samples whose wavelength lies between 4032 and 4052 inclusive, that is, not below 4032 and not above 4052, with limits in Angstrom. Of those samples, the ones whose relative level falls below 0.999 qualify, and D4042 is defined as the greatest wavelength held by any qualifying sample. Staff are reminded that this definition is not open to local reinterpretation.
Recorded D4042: 4051 Angstrom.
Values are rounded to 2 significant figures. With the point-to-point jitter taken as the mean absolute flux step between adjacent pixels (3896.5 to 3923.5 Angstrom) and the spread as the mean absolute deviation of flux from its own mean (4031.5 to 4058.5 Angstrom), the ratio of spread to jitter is 0.27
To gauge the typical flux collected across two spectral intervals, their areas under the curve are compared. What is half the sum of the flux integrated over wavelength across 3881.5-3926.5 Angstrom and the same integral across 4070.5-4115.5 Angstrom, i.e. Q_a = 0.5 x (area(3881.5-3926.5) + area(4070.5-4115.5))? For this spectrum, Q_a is 230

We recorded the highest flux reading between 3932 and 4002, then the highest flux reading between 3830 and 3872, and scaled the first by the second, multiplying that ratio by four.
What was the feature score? 3.53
